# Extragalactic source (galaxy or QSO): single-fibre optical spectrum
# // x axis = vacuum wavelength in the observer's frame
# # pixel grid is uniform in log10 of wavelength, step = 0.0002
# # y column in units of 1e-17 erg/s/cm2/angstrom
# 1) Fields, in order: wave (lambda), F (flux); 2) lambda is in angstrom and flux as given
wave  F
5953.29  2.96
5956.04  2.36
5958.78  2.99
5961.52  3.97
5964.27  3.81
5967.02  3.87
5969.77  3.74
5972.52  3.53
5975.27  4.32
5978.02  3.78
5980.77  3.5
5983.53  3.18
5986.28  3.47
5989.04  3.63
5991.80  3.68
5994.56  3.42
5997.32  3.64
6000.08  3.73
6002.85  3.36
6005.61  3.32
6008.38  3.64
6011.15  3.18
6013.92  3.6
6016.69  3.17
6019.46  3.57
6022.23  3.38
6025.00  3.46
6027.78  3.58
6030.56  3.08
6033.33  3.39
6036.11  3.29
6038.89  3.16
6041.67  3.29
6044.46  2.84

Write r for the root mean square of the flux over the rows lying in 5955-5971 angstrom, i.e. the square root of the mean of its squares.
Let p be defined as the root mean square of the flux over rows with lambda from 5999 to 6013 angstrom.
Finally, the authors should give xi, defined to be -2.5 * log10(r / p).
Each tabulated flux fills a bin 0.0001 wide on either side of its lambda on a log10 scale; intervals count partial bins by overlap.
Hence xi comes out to -0.02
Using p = 3.45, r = 3.51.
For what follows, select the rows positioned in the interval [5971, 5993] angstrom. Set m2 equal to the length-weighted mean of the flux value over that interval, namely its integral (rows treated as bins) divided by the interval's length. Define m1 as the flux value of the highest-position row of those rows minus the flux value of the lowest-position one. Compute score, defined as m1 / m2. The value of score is 0.04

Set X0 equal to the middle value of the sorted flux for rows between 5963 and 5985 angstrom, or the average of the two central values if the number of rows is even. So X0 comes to 3.76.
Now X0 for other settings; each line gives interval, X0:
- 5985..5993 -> 3.63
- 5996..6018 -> 3.48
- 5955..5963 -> 2.99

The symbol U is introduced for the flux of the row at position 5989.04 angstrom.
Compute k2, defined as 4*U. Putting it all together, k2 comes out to 14.5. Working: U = 3.63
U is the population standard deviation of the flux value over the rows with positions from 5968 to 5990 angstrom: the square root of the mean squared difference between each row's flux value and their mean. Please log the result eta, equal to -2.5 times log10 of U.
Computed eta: 1.3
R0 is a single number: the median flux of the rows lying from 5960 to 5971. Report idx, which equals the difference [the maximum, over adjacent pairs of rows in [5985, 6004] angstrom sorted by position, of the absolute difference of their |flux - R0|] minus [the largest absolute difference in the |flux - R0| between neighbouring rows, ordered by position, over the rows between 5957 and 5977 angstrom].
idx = -0.35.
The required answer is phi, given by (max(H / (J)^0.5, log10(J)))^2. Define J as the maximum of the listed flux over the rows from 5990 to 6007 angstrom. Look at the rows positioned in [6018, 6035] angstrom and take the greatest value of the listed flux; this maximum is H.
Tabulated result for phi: 3.4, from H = 3.58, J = 3.73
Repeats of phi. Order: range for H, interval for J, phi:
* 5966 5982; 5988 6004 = 5.0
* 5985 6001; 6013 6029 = 3.9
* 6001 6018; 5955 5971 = 3.3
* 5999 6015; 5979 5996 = 3.8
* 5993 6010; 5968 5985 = 3.2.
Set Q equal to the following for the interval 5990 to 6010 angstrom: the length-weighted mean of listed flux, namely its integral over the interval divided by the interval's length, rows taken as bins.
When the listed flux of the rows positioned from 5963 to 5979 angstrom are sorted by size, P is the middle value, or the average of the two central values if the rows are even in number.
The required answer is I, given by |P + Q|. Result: 7.33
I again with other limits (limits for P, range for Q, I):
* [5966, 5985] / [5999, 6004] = 7.28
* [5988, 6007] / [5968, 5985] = 7.31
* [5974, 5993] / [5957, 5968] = 7.23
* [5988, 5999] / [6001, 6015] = 7.06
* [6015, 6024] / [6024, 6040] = 6.71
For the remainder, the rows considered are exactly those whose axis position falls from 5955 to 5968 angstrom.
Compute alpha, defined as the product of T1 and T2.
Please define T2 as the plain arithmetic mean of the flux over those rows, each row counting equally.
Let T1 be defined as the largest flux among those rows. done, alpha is 13.5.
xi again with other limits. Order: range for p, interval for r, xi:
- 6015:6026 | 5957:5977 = -0.11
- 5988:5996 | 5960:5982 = -0.07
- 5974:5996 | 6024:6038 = 0.08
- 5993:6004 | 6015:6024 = 0.05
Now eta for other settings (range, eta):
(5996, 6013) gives 1.7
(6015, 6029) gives 2.1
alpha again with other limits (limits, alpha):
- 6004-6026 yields 12.4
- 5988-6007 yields 13.2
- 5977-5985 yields 13.2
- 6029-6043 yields 11.0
